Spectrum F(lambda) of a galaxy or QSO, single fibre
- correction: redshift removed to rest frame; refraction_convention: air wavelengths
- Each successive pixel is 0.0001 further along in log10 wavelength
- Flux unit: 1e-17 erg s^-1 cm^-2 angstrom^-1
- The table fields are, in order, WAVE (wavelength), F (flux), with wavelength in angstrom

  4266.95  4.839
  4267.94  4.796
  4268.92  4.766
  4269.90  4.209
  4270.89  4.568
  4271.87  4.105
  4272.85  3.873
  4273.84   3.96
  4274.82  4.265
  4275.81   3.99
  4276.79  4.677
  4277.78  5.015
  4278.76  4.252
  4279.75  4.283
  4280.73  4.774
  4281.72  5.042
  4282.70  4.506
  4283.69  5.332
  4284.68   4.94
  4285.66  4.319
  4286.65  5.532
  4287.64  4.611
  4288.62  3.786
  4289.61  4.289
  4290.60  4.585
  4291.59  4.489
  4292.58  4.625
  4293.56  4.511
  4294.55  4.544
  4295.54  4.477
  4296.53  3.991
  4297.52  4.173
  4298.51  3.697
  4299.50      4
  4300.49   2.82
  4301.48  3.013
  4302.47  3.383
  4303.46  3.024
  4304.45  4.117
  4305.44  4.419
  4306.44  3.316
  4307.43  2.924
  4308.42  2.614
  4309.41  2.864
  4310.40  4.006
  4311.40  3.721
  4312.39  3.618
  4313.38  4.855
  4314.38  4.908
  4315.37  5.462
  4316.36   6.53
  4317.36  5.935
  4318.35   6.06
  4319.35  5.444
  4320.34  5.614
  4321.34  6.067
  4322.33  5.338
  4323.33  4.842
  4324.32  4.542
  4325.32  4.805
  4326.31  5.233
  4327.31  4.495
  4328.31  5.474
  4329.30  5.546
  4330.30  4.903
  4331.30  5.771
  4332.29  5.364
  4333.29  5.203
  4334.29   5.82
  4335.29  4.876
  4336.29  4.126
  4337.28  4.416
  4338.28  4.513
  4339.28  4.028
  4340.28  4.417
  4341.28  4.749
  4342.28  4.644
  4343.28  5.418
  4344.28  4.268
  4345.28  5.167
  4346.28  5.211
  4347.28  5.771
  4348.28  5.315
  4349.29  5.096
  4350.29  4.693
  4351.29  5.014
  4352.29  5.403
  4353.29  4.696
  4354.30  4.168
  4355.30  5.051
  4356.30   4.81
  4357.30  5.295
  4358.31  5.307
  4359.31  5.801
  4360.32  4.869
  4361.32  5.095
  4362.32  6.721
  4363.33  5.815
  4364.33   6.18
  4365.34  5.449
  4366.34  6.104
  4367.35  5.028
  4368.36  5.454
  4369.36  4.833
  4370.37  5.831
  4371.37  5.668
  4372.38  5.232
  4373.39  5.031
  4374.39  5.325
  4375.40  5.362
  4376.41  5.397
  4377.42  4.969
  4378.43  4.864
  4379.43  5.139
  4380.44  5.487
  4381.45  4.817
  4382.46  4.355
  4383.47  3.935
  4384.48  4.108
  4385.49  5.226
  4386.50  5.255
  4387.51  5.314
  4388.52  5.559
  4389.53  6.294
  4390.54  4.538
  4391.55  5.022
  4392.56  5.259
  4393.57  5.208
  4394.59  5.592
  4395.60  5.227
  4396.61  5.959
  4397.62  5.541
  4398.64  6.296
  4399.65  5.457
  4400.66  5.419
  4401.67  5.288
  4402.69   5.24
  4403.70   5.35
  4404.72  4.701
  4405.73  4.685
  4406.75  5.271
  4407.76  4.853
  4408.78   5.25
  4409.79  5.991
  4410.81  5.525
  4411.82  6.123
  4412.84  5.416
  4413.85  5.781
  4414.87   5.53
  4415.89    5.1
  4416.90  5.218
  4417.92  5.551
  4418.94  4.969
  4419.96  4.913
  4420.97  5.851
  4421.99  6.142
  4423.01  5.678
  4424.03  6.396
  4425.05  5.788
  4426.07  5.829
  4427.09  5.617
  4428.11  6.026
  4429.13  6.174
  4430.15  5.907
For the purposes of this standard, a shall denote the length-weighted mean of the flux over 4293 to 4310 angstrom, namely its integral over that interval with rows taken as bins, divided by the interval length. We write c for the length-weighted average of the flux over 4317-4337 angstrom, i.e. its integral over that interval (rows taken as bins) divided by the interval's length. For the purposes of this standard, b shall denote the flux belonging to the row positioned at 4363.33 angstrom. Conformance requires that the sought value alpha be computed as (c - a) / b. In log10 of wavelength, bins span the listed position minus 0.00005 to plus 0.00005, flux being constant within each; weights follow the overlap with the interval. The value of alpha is 0.28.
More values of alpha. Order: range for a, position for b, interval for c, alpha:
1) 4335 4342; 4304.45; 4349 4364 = 0.19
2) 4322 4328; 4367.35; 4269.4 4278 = -0.12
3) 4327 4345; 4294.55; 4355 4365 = 0.13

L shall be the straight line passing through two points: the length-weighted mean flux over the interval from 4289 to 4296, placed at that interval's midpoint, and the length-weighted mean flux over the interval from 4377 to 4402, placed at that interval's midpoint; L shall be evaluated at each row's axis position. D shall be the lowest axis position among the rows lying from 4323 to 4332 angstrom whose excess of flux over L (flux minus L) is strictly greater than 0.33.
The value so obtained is 4326.31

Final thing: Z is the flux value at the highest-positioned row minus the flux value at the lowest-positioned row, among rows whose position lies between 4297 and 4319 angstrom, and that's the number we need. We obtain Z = 1.9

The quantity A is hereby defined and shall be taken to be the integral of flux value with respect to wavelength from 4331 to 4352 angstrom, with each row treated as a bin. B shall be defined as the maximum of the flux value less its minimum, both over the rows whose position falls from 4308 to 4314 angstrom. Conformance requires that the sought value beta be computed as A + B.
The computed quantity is 106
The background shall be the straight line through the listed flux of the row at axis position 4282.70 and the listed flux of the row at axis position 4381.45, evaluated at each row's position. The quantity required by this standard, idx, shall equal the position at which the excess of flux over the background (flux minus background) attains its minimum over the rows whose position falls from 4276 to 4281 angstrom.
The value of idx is 4278.76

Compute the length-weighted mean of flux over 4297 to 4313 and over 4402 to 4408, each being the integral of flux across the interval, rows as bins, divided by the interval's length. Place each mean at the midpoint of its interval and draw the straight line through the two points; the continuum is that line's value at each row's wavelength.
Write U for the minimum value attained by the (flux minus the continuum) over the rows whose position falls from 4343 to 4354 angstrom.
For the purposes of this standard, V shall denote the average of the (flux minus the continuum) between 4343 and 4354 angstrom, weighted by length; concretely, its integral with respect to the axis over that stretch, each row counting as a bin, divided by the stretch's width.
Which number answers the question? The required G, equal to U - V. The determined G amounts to -0.74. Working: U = 0.2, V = 0.9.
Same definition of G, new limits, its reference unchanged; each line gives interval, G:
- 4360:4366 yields -0.82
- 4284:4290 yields -0.85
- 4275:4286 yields -0.58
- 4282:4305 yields -1.50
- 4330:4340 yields -0.93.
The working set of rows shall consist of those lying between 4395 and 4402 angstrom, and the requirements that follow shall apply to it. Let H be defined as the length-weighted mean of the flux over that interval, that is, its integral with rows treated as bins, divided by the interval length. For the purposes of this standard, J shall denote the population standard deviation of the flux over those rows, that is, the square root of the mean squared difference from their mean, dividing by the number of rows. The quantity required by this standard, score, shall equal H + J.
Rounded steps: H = 5.61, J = 0.36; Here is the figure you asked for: 6.0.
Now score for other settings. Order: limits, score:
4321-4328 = 5.5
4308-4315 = 4.7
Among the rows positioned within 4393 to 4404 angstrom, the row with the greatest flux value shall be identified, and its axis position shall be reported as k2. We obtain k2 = 4398.64 angstrom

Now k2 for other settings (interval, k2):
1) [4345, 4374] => 4362.32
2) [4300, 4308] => 4305.44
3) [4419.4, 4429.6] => 4424.03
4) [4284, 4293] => 4286.65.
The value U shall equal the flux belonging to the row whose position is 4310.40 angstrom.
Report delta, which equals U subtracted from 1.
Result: -3.0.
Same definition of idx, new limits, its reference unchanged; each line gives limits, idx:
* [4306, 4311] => 4308.42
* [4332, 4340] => 4339.28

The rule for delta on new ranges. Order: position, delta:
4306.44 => -2.3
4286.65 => -4.5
